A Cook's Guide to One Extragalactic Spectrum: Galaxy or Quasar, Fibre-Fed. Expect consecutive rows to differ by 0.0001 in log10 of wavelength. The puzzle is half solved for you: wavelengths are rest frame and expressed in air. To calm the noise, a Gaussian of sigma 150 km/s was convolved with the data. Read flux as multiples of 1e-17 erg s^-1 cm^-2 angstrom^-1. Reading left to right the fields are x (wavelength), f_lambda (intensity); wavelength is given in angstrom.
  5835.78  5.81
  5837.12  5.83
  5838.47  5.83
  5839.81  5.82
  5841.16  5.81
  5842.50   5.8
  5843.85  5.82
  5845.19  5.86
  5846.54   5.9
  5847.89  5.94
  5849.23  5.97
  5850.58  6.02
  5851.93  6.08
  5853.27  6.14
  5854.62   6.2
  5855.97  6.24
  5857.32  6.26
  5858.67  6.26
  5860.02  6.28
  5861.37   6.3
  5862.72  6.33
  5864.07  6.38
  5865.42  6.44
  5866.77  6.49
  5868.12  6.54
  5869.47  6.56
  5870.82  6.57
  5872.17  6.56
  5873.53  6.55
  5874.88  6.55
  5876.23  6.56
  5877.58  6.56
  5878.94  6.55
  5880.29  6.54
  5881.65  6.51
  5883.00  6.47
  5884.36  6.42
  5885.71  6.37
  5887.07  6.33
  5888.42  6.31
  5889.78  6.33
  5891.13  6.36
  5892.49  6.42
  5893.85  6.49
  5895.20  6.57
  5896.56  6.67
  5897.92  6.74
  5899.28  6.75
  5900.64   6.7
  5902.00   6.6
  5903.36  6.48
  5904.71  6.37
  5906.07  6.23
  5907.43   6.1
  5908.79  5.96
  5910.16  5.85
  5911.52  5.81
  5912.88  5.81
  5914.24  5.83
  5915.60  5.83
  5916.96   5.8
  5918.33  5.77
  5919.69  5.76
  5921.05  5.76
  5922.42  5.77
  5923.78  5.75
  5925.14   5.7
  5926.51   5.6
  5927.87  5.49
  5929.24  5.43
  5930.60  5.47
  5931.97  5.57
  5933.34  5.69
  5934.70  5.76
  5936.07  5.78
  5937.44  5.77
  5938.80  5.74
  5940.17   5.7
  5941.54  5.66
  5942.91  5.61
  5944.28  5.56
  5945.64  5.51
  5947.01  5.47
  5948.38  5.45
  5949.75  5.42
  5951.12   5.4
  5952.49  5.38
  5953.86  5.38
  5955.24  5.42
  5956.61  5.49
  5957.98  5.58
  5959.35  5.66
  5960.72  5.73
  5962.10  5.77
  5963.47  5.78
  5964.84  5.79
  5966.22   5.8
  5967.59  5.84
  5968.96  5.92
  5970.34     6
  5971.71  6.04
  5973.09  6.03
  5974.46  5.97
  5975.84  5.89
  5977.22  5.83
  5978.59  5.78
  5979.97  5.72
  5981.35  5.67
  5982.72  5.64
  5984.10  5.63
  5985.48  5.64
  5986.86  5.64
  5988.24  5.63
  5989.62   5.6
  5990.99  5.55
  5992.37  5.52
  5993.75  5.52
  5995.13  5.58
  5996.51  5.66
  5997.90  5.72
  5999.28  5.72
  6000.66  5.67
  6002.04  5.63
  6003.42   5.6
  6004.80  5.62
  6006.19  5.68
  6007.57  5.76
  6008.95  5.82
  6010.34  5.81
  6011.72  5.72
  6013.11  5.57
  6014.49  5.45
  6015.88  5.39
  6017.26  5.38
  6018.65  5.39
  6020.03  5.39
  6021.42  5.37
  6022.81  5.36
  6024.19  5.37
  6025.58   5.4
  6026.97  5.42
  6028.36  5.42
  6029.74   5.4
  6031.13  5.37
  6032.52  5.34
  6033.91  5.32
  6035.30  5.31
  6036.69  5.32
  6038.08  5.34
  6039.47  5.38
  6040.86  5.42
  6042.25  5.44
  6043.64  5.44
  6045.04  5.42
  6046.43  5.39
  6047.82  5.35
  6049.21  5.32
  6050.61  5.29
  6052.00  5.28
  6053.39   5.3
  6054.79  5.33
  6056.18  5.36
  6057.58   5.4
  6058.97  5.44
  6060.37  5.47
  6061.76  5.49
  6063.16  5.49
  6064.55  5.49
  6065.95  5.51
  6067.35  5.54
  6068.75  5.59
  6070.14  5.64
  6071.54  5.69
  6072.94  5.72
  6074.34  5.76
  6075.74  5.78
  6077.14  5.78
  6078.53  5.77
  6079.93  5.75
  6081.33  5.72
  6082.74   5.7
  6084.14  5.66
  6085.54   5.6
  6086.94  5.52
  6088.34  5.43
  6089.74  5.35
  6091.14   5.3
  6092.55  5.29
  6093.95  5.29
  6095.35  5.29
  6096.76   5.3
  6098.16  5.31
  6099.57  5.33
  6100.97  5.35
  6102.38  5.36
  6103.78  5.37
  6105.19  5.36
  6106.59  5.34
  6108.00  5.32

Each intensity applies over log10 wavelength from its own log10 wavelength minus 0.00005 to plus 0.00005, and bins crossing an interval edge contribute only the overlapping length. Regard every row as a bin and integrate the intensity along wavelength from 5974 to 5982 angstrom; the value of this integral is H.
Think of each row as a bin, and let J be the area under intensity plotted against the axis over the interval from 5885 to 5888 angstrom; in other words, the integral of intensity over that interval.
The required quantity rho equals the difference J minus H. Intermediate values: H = 46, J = 19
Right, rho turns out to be -27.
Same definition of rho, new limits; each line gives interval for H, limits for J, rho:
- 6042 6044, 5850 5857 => 32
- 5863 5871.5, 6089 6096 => -18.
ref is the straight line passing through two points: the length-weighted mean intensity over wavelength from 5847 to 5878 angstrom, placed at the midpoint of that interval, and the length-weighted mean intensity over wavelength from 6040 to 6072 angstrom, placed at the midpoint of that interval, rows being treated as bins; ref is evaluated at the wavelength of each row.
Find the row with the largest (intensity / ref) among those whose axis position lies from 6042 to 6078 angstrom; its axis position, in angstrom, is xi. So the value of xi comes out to 6077.14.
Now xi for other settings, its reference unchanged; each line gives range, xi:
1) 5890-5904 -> 5899.28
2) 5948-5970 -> 5968.96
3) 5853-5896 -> 5895.20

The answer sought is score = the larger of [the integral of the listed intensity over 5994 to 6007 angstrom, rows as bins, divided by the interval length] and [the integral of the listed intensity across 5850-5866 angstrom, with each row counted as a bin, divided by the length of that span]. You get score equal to 6.24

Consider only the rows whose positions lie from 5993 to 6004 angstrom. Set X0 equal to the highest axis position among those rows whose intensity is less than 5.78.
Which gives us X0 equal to 6003.42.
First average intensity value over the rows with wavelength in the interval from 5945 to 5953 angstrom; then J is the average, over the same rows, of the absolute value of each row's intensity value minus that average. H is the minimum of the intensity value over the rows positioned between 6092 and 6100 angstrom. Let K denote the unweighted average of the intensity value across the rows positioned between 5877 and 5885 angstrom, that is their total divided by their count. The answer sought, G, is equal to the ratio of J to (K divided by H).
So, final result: 0.03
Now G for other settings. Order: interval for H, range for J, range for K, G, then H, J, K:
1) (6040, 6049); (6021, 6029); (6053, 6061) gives 0.02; 5.35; 0.02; 5.4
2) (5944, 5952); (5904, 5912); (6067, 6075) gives 0.17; 5.4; 0.18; 5.7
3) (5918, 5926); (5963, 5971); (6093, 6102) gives 0.08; 5.7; 0.07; 5.3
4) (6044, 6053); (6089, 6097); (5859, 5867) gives 0.01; 5.28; 0.02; 6.4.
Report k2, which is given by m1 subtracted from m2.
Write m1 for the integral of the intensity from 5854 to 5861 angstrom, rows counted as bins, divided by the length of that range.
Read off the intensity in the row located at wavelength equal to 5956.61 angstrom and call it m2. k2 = -0.8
